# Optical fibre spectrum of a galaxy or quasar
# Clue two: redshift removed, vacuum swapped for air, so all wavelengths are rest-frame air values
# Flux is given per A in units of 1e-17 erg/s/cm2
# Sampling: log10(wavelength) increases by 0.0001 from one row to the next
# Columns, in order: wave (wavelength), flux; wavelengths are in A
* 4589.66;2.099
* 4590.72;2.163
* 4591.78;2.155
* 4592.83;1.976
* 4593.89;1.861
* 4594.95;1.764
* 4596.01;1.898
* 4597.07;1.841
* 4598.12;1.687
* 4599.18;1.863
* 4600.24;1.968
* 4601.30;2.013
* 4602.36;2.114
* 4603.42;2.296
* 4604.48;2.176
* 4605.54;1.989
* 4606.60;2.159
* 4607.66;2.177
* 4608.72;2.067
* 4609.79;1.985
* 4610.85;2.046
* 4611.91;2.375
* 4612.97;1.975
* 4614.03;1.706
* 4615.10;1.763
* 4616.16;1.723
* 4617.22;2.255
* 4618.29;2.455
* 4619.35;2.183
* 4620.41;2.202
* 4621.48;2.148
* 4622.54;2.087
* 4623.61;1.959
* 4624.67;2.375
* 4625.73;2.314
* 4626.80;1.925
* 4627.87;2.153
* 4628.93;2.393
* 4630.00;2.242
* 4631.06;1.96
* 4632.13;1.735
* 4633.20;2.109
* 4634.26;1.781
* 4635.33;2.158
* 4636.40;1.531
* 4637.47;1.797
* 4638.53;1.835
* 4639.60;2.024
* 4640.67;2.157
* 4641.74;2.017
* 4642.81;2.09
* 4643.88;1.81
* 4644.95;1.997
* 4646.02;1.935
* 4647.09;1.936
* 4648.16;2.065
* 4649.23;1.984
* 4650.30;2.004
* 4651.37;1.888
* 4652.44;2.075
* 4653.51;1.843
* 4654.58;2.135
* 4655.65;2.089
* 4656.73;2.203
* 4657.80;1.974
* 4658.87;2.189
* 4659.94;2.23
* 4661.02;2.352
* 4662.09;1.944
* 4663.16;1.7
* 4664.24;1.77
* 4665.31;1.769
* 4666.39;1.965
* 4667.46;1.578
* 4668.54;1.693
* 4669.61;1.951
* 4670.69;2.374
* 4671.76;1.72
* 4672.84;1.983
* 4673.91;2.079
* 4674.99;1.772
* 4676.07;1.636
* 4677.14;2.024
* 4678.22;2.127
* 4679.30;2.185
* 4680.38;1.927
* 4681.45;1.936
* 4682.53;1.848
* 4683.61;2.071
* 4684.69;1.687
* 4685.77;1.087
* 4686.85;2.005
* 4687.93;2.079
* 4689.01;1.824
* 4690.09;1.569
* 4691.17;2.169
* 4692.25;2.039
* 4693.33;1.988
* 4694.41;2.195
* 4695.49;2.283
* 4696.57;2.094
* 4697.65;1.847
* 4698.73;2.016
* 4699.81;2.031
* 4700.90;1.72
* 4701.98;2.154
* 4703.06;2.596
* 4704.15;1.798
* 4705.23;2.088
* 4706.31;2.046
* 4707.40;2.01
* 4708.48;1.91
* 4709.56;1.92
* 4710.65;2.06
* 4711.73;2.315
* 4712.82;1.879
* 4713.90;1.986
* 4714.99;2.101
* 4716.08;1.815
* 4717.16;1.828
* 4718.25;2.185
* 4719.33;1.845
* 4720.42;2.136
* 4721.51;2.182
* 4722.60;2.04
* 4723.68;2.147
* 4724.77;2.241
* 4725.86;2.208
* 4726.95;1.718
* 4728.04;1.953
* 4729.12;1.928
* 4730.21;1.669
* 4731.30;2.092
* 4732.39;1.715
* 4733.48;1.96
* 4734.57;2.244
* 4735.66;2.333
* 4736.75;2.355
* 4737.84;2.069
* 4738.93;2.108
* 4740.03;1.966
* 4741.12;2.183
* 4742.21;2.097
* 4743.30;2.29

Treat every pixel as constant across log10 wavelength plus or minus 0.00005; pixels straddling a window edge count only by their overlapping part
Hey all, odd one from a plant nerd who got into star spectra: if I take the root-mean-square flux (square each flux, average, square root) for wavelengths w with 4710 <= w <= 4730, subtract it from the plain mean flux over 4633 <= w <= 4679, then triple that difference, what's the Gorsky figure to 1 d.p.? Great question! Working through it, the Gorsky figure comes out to -0.2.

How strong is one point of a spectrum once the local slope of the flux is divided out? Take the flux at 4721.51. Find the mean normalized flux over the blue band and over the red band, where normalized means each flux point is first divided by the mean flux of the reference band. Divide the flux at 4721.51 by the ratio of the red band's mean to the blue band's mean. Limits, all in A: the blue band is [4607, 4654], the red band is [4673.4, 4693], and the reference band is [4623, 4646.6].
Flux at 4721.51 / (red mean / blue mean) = 2.3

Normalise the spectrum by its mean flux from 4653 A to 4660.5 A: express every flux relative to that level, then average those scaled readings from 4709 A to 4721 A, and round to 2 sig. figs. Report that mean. 0.96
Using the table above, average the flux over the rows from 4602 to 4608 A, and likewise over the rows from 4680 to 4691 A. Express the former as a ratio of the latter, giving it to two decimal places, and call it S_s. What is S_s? 1.19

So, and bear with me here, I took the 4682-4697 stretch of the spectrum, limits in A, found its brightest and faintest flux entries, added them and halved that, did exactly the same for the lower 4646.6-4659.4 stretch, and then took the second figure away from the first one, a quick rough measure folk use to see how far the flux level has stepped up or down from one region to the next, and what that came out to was -0.34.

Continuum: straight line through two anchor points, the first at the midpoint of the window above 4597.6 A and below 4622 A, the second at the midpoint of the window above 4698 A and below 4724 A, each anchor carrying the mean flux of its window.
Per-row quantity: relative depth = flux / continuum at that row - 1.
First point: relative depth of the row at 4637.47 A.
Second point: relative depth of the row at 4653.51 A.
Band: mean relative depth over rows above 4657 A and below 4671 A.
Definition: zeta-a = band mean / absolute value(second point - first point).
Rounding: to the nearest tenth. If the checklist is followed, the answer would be -1.7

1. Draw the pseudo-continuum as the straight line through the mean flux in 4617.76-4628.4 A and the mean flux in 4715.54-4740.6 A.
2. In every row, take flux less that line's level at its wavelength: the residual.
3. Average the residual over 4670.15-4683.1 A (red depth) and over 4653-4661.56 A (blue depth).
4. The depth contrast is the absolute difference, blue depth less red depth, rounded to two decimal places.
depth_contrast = 0.13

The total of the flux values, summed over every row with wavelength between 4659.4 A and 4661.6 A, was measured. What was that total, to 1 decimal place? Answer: 4.6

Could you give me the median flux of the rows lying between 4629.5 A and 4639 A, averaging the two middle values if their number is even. 1.835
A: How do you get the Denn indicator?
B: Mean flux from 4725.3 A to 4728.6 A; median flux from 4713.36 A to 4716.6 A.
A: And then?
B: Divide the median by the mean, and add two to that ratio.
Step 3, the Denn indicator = 3.01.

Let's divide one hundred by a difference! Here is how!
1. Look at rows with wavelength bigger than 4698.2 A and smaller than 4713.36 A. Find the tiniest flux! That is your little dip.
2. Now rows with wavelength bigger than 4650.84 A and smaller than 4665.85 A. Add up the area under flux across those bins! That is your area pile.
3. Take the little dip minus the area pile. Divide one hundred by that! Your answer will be -3.51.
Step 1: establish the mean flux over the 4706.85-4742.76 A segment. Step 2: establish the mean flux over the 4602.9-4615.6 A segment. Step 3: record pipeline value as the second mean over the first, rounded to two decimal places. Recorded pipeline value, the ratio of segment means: 1.01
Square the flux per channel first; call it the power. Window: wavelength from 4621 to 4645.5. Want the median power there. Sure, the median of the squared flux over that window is 4.10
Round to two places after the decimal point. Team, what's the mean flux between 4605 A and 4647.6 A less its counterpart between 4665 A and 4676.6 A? 0.17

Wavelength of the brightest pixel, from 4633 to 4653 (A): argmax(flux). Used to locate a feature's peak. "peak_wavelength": 4635.33 A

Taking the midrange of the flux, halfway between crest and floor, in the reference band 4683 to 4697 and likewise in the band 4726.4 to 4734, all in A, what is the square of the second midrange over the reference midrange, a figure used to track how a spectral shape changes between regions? 1.2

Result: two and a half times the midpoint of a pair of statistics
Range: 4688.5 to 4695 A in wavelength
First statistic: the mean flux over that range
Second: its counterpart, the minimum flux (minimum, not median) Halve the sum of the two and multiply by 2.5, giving 4.42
